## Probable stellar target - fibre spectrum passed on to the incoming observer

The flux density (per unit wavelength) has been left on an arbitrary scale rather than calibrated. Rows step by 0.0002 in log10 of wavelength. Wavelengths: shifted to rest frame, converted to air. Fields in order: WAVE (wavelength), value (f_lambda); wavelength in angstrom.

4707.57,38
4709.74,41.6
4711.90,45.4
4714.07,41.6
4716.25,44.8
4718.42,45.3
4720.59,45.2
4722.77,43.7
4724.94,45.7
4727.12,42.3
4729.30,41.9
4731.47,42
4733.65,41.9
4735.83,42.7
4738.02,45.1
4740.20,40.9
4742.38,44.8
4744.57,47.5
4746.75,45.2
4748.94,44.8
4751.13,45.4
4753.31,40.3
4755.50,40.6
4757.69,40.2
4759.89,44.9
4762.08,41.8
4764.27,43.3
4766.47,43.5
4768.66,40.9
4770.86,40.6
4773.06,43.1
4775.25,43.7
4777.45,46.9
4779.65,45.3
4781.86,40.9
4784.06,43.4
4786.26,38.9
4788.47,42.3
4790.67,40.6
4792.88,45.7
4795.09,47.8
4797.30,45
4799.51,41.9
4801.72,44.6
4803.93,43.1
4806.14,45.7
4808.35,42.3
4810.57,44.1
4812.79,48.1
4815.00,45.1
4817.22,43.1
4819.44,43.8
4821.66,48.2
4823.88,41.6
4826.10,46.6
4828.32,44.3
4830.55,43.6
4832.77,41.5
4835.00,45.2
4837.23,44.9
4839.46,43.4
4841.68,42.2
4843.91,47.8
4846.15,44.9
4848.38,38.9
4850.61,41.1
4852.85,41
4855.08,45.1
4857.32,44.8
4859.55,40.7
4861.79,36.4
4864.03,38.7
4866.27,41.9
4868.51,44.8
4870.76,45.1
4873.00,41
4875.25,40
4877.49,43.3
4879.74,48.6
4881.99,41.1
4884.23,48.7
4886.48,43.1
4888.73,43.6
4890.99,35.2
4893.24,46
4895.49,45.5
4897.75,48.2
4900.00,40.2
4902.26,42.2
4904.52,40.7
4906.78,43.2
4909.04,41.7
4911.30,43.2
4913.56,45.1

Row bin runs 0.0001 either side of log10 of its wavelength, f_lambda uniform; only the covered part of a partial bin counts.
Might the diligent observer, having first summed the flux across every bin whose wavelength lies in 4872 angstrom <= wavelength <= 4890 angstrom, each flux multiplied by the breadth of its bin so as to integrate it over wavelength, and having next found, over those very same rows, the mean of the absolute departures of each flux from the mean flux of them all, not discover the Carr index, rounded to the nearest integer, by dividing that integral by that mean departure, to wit 316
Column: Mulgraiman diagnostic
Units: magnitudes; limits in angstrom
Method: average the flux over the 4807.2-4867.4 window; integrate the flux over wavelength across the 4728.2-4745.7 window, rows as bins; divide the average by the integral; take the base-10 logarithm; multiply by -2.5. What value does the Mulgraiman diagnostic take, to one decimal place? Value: 3.1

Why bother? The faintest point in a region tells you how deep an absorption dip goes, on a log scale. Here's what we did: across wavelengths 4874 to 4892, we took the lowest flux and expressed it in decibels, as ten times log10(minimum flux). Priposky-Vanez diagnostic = 15.5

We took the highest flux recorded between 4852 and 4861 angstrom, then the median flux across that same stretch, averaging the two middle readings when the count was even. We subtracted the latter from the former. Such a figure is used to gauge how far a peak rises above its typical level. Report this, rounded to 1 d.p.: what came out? 2.2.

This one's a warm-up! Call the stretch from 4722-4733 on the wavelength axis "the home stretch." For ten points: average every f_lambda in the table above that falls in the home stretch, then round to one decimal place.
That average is 43.1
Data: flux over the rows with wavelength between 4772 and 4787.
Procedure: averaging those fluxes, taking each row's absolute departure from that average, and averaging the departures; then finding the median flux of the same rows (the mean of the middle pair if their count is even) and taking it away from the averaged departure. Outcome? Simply -41.5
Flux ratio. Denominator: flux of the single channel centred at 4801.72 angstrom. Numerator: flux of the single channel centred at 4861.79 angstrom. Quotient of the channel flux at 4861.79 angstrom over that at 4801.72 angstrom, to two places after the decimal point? 0.82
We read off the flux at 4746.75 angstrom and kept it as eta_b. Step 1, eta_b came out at 45.2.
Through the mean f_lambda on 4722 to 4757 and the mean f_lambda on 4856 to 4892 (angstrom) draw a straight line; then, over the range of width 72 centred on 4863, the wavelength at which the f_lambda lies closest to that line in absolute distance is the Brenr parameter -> 4841.68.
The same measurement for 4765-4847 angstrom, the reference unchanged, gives 4773.06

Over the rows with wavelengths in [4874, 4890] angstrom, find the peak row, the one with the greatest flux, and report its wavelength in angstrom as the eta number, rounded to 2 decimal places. 4884.23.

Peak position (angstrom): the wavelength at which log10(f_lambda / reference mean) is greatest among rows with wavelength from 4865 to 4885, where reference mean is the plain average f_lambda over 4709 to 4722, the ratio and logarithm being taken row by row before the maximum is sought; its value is 4884.23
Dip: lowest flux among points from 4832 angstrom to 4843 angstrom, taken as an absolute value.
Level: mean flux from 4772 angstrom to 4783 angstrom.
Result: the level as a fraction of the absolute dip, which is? 1.06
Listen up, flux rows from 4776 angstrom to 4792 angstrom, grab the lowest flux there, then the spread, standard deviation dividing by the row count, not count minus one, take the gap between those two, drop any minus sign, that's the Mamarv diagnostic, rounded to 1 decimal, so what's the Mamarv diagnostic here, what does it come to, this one 36.3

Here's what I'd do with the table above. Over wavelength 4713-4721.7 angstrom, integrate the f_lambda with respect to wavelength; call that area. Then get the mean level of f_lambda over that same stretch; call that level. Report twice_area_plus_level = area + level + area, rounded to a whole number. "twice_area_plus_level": 813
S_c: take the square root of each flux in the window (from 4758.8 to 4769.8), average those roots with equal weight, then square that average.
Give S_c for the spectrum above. 42.9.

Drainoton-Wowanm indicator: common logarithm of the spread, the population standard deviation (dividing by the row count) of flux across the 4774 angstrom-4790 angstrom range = 0.39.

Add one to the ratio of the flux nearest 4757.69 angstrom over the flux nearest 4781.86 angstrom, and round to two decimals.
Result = 1.98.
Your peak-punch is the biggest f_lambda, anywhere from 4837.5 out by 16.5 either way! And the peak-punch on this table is 48.2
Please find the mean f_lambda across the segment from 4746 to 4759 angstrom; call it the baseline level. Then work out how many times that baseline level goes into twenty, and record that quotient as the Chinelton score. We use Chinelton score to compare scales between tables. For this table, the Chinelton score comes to 0.468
